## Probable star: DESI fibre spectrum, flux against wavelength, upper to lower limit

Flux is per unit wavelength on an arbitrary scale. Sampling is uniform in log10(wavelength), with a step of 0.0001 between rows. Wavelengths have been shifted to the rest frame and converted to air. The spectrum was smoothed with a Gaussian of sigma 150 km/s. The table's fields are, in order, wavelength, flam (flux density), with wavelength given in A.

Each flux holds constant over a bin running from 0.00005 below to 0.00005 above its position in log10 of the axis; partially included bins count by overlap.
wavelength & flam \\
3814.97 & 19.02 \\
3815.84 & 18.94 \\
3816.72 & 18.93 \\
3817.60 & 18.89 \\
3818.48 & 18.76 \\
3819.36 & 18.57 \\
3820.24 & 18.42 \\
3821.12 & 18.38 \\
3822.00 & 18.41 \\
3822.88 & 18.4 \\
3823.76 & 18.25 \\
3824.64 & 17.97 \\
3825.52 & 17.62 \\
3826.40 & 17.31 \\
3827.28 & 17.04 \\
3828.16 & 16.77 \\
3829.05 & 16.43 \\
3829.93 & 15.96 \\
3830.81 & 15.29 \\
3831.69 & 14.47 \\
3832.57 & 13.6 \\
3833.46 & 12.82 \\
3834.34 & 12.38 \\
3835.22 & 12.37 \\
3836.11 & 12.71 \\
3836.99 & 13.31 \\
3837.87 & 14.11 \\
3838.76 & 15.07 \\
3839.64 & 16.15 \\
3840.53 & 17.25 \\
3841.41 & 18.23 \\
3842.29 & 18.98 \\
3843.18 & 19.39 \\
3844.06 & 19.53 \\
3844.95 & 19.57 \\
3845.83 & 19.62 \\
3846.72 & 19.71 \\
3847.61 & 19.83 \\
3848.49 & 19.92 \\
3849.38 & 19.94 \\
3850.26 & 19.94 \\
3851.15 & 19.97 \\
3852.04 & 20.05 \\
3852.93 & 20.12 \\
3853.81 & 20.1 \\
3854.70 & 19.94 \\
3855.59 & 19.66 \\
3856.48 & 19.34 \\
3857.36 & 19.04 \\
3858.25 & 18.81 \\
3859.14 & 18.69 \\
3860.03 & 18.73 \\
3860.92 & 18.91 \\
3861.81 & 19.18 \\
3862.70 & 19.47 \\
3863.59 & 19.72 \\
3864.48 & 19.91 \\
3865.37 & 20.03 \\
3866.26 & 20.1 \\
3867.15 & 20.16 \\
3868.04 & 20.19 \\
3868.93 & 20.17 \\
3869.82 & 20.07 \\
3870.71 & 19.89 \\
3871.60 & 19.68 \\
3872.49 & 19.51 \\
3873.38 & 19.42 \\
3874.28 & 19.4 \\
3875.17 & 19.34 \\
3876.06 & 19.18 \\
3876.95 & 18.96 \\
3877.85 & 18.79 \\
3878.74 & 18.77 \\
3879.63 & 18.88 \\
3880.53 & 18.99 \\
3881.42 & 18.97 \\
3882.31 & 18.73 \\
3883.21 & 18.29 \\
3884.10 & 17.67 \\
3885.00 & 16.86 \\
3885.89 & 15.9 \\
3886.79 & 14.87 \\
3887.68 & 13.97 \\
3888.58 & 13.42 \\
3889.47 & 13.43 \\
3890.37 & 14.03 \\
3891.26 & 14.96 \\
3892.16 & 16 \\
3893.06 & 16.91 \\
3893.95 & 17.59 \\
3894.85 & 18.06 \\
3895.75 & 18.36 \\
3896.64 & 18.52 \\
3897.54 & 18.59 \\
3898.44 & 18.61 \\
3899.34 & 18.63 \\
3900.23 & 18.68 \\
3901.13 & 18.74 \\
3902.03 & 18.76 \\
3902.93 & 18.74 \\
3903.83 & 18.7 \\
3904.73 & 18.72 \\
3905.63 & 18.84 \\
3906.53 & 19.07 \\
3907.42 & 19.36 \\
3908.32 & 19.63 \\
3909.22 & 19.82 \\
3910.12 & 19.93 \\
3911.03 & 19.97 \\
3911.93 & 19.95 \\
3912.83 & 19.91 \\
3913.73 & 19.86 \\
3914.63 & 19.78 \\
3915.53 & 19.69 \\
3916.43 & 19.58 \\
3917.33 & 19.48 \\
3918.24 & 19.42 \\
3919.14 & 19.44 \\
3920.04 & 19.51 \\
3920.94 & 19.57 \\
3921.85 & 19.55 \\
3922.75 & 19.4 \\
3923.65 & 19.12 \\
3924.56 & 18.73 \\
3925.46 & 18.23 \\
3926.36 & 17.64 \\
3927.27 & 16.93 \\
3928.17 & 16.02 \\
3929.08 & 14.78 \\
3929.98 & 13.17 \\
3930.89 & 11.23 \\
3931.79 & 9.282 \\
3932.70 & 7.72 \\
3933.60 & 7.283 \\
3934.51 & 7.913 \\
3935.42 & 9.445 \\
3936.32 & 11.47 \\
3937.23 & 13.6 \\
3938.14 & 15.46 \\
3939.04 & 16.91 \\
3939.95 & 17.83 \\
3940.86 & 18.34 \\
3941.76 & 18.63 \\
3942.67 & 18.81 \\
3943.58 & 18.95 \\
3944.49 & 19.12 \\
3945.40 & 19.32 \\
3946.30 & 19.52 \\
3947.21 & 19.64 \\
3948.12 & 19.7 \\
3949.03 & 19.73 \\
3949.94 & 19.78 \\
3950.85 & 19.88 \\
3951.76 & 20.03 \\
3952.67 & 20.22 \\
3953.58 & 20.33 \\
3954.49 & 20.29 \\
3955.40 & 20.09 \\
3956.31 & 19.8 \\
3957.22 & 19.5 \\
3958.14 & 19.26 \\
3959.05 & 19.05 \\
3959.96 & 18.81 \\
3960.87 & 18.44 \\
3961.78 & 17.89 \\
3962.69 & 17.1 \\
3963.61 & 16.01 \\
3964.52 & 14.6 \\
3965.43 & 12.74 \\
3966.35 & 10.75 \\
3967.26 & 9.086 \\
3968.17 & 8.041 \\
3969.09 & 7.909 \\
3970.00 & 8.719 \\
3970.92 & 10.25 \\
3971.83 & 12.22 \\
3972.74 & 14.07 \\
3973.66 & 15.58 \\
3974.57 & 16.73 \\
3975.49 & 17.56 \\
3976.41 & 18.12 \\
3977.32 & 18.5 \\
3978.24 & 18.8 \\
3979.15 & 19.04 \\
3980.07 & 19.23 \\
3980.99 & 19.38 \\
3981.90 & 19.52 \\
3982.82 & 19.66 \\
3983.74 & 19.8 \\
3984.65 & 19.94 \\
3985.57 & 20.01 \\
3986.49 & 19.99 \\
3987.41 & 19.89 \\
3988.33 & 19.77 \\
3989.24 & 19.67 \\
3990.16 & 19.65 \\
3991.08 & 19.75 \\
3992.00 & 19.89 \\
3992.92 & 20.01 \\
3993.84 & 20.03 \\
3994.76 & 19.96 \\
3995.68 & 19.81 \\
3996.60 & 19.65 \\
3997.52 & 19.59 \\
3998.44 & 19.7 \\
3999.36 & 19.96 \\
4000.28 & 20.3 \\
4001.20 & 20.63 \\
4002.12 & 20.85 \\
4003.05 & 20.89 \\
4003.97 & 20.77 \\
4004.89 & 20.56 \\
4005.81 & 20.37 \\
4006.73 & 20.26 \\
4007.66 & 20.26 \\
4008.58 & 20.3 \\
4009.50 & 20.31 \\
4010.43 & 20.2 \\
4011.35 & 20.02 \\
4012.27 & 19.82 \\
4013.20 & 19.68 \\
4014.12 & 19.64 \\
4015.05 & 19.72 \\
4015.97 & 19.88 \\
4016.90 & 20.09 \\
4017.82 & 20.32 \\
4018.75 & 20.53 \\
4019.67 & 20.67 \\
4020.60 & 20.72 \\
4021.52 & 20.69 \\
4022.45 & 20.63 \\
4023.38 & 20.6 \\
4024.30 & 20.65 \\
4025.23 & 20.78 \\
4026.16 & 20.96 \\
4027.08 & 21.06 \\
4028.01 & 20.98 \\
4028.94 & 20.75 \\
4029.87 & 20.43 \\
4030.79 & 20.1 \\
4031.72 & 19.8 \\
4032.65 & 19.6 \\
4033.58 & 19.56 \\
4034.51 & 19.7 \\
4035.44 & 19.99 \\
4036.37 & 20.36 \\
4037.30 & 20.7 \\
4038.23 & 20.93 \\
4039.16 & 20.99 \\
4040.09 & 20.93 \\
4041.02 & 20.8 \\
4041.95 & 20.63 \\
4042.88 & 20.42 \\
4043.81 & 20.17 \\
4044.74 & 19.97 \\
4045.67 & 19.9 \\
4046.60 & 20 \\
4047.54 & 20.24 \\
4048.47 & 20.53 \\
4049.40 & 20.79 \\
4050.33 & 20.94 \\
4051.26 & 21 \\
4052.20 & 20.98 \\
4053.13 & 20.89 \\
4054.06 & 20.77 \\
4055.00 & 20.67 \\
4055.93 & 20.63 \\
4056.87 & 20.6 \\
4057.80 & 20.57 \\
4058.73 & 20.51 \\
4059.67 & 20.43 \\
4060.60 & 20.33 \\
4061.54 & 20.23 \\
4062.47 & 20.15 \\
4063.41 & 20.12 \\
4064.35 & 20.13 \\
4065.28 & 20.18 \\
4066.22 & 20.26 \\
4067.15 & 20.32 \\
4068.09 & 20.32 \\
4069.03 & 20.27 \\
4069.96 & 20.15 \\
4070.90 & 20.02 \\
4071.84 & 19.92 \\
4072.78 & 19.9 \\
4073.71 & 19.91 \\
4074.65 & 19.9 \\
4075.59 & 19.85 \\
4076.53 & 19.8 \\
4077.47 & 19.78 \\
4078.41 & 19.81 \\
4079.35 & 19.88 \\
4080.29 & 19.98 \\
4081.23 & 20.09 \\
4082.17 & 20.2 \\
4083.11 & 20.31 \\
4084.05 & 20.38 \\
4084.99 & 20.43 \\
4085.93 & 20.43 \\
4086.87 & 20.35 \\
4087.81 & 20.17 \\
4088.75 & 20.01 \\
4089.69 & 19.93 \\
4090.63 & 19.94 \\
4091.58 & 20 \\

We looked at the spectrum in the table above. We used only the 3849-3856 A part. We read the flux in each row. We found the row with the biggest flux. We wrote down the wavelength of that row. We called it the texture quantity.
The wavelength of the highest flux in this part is 3852.93 A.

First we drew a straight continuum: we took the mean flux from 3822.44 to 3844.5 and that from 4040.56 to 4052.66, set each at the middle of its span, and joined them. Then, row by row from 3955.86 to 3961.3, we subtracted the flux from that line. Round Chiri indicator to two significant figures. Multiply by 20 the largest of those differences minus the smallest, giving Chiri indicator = 29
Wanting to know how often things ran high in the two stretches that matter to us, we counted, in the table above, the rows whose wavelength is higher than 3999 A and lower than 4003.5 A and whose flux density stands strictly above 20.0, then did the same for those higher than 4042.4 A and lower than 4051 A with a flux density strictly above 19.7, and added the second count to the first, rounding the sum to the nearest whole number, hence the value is 13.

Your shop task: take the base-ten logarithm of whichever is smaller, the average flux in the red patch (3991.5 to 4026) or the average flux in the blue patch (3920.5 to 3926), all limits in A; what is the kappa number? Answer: 1.28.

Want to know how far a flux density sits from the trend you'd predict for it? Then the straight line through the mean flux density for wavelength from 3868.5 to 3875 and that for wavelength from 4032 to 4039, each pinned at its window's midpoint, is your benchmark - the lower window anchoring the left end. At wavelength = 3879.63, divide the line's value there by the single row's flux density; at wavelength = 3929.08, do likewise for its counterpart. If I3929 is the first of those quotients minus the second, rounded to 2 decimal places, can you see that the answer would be -0.30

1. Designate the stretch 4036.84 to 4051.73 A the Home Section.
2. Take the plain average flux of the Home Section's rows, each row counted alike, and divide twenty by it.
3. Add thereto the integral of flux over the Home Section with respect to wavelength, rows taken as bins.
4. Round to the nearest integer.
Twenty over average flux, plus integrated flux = 307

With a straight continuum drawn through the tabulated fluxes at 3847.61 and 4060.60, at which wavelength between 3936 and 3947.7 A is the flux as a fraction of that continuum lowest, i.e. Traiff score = 3936.32 A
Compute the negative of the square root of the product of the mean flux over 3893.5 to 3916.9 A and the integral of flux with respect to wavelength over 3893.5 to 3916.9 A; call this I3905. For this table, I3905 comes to -92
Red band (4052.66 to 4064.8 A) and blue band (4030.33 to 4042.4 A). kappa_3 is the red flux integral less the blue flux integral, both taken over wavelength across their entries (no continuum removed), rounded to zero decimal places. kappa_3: 3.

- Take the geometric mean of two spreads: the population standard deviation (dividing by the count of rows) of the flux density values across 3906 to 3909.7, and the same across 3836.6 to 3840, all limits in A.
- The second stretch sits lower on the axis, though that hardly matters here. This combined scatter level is 0.55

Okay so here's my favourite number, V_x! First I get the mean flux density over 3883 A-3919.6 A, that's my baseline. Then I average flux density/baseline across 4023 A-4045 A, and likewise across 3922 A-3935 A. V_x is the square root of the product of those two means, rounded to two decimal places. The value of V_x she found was 0.94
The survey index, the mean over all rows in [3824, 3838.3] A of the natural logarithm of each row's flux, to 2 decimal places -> 2.70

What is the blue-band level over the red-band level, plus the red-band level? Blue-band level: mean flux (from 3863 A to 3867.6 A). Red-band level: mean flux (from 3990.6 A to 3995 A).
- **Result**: 20.9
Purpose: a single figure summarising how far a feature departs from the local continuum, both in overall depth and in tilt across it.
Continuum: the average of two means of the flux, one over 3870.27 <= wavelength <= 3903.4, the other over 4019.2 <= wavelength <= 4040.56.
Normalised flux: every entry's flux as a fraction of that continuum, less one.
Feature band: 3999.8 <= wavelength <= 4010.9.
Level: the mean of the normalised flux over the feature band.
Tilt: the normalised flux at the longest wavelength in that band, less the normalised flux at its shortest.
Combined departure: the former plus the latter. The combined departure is 0.064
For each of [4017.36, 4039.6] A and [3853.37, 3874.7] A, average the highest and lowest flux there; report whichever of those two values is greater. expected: 20.3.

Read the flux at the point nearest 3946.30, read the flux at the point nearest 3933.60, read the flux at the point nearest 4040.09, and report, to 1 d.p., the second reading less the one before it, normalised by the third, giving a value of -0.6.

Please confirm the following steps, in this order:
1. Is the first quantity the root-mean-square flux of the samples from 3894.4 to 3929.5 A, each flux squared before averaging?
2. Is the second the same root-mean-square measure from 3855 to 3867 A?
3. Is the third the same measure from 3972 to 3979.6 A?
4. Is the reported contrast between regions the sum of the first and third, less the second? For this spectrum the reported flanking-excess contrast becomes 16.9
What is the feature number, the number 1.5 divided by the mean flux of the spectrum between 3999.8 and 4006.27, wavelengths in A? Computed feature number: 0.0727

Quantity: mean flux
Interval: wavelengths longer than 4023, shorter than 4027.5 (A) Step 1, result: 20.8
